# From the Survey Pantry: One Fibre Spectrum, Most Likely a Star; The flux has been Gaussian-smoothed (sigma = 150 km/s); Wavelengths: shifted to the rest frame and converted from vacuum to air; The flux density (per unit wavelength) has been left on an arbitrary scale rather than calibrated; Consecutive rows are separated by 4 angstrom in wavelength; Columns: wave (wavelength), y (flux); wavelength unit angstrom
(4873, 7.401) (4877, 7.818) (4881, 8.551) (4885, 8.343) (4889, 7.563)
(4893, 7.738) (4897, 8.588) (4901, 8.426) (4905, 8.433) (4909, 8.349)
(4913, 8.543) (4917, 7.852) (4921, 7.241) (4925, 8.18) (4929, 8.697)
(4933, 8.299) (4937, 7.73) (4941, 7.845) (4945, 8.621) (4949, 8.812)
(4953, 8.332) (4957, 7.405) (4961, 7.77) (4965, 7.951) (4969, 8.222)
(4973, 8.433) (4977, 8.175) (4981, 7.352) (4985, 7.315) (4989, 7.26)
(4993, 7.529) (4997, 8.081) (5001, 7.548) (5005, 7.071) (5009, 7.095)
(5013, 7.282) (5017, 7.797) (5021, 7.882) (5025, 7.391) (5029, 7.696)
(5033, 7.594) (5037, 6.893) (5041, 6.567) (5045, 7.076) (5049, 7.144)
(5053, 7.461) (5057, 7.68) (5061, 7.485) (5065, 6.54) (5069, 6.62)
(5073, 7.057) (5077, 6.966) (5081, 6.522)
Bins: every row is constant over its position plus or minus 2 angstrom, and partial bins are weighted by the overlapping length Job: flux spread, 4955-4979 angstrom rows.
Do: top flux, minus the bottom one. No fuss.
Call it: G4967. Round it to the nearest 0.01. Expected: 1.03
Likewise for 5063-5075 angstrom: 0.52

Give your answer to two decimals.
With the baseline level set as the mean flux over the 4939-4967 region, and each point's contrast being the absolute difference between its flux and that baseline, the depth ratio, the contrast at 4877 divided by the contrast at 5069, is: 0.19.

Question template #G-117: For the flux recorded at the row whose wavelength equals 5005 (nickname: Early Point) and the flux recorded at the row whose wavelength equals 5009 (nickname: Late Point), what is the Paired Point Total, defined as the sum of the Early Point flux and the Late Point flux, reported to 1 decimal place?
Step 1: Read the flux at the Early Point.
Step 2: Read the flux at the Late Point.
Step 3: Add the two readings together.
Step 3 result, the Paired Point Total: 14.2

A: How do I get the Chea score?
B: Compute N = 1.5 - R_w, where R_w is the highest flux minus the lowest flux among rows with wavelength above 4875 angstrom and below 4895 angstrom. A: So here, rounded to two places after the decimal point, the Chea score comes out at 0.51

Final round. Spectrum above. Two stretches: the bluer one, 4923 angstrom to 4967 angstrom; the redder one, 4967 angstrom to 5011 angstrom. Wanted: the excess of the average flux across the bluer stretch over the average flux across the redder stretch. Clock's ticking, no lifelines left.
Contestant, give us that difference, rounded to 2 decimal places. 0.51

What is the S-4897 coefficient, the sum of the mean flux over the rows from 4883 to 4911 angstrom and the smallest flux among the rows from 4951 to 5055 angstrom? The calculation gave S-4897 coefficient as 14.8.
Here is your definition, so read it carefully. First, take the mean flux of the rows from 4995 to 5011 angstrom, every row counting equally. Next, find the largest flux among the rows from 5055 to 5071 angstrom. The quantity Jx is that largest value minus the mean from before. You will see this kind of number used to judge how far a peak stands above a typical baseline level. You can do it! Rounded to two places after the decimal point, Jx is 0.23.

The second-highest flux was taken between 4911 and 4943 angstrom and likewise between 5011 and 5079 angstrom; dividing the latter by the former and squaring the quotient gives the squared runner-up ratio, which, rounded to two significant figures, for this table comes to 0.83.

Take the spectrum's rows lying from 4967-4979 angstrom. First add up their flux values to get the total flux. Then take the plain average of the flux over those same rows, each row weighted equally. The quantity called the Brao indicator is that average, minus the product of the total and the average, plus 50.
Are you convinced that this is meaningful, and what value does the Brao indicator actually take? -147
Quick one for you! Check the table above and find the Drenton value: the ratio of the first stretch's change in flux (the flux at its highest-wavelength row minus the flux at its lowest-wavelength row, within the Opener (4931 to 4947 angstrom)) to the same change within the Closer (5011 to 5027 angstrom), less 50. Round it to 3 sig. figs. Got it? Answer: -47.0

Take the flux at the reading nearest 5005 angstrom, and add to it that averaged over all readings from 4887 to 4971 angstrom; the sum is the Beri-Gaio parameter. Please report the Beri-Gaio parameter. 15.2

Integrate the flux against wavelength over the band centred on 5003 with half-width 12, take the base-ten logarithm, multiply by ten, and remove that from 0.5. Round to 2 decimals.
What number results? -22.01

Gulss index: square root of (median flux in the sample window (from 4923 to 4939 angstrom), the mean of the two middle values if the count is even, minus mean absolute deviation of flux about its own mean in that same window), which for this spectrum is 2.82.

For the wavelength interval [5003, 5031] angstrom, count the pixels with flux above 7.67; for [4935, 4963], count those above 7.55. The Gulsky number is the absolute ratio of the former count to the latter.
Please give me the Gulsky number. 0.50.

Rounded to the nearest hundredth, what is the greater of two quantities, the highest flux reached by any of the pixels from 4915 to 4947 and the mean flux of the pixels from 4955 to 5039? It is 8.70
